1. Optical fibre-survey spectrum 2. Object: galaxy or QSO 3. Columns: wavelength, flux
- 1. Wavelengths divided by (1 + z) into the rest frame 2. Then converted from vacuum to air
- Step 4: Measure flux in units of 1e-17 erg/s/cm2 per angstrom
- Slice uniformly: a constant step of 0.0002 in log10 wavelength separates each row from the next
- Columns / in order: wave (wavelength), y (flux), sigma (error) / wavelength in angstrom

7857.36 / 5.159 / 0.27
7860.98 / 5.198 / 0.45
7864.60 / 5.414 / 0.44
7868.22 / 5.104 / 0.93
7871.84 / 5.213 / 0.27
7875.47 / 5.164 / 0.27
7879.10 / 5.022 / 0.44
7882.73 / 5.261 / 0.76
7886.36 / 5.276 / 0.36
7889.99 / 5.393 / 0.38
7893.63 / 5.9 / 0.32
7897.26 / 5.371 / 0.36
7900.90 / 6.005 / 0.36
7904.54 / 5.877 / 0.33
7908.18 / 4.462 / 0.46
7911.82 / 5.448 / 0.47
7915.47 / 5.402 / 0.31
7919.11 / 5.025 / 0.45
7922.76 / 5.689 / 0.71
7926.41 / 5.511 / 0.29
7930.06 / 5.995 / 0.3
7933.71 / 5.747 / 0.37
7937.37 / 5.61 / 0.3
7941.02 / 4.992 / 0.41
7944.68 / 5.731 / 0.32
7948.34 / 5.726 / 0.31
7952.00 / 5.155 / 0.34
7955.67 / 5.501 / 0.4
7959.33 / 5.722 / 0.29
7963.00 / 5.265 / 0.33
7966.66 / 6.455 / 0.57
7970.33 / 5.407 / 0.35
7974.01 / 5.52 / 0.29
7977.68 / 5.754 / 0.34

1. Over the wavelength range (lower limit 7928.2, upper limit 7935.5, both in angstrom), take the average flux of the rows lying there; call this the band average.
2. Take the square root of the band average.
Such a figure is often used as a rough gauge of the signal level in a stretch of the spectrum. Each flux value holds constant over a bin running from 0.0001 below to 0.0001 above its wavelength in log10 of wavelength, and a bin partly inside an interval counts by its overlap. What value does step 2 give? 2.42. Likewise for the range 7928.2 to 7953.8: 2.36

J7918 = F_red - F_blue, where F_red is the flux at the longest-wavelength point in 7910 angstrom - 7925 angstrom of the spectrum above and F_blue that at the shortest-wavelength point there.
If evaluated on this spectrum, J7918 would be 0.24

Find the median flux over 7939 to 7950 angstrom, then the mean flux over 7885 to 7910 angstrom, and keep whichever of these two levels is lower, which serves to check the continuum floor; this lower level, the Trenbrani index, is 5.47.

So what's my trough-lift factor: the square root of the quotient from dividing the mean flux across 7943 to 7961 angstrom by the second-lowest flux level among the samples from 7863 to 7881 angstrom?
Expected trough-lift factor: 1.04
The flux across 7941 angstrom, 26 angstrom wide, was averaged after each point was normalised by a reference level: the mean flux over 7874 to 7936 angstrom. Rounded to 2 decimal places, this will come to 1.02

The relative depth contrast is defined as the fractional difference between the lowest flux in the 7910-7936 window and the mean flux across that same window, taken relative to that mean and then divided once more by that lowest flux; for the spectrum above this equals -0.0187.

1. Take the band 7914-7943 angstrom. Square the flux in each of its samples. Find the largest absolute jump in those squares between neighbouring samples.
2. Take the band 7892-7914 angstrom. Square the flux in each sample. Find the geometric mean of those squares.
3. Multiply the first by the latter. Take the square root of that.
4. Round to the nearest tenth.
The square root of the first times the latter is 14.6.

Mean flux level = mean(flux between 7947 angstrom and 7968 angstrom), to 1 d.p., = 5.6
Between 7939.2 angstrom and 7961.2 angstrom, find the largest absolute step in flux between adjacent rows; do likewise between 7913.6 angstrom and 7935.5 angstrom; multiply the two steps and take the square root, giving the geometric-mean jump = 0.7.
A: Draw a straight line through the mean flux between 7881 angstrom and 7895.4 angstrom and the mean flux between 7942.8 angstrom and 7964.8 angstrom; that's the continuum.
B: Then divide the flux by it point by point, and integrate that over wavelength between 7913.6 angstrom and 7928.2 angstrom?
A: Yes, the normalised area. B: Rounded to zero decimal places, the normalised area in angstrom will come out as 14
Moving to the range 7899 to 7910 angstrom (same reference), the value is 11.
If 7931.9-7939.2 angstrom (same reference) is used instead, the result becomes 8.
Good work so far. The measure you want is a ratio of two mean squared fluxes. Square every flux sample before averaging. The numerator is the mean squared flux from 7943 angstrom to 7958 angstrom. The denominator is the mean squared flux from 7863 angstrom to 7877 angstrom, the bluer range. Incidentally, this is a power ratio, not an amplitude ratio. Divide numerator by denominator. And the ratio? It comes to 1.12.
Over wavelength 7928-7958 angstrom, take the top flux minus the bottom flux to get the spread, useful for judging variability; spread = 1.00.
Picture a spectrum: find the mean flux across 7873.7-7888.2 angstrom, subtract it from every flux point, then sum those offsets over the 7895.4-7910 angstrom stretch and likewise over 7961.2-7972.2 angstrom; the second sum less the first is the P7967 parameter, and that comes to 0.59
